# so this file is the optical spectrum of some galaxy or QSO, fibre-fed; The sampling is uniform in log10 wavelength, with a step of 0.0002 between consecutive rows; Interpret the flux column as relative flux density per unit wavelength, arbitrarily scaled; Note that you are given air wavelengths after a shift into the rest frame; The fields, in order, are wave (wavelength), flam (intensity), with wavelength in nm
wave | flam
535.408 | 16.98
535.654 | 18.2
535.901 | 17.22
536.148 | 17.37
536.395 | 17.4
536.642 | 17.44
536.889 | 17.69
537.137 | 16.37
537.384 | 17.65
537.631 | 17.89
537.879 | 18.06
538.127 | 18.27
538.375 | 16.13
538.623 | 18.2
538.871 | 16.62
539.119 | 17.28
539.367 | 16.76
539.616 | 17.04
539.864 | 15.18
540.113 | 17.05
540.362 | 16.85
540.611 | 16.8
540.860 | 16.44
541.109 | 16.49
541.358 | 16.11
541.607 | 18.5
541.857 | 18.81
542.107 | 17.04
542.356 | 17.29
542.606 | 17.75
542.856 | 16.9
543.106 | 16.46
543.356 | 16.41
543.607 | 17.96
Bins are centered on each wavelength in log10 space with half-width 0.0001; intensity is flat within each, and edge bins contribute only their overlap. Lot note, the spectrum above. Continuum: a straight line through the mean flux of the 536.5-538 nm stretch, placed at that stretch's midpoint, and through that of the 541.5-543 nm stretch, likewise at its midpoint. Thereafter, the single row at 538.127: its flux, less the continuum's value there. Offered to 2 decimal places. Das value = 0.72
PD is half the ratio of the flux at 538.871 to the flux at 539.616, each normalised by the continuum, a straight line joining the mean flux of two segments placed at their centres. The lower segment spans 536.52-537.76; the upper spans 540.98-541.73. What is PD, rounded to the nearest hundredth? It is 0.49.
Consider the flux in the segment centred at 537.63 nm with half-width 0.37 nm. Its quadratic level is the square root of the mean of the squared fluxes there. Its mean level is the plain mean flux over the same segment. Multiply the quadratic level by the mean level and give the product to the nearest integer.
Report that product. 319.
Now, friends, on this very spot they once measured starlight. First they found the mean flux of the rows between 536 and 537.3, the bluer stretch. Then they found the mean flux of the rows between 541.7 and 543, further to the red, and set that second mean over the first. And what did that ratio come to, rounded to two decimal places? 1.02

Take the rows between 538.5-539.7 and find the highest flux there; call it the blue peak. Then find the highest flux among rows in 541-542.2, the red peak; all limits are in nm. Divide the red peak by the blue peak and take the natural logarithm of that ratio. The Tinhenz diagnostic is 0.033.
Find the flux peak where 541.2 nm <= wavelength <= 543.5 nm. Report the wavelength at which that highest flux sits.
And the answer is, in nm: 541.857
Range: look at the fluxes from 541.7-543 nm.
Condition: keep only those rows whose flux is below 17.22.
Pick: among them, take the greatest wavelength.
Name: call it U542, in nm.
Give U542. 542.856 nm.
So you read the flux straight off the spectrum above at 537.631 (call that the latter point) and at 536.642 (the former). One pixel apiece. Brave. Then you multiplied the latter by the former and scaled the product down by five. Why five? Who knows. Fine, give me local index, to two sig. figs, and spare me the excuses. 62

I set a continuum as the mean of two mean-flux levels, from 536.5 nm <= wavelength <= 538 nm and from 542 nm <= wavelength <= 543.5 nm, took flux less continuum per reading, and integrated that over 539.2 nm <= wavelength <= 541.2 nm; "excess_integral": -1.3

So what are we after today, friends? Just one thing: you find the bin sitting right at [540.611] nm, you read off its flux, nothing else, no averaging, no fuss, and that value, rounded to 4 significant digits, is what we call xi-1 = 16.80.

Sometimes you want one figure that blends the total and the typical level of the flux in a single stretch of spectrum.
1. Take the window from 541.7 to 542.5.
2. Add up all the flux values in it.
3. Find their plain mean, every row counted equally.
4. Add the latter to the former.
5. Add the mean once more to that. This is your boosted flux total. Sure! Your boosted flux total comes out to 89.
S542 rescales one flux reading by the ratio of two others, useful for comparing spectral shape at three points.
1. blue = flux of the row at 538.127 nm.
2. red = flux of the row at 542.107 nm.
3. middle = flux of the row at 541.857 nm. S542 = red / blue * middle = 17.5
